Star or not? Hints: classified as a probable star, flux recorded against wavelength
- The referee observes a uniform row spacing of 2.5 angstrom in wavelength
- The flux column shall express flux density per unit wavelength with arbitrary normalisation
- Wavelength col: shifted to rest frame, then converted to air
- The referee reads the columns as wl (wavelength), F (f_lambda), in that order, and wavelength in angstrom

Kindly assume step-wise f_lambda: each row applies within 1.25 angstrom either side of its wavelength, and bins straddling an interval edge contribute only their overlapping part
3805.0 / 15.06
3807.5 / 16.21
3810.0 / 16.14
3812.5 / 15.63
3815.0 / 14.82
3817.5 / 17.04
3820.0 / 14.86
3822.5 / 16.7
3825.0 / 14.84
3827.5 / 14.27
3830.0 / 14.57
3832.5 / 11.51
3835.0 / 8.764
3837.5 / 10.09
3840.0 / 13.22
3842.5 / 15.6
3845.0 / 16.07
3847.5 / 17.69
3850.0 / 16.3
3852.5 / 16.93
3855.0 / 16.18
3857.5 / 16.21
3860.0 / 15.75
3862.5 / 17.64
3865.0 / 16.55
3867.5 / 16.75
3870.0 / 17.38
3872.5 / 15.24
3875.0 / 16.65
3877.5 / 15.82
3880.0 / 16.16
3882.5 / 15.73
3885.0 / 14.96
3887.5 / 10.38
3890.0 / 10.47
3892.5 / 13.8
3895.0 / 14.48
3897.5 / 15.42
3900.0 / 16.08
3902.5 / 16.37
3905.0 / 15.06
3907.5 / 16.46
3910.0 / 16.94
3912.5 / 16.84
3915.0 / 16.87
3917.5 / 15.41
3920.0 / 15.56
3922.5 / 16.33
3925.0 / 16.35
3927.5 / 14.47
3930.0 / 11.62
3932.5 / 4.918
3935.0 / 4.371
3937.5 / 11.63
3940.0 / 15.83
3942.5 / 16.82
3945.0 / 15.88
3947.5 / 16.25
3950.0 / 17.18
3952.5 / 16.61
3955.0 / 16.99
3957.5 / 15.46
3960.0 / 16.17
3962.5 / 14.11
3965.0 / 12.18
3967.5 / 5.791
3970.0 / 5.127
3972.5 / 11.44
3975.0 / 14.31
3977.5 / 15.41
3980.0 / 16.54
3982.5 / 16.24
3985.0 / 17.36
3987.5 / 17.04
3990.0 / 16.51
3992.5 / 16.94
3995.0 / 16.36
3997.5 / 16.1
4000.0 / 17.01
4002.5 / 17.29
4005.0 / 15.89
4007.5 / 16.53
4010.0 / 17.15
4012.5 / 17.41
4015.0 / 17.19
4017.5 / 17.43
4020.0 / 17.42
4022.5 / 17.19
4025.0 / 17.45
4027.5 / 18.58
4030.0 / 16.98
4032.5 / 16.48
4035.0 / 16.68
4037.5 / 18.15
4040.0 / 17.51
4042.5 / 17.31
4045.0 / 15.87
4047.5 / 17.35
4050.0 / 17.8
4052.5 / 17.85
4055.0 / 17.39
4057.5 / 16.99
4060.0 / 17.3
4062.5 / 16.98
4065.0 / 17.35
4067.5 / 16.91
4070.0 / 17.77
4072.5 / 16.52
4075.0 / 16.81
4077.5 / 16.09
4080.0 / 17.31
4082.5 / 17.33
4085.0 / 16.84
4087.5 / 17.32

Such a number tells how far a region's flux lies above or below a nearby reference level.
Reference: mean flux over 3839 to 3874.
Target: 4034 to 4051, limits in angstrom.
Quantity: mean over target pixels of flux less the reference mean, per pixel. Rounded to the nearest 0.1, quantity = 1.0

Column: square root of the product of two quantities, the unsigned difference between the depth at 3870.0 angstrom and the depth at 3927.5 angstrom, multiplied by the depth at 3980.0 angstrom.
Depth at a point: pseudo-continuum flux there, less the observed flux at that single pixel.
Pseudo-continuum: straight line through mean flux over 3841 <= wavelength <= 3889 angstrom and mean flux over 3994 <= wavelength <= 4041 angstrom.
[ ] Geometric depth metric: 1.0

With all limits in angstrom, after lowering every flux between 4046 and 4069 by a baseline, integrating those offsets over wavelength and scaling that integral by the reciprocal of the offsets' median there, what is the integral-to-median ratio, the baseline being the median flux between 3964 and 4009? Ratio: 22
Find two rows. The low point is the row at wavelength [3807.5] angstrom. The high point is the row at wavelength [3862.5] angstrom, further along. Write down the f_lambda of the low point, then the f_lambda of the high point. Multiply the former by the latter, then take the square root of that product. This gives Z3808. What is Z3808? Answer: 16.9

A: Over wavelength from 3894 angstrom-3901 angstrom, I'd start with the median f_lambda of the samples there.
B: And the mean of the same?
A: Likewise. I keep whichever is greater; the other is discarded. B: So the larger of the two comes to 15.4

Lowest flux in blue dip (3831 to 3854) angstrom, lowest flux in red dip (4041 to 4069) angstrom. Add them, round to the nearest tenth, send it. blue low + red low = 24.6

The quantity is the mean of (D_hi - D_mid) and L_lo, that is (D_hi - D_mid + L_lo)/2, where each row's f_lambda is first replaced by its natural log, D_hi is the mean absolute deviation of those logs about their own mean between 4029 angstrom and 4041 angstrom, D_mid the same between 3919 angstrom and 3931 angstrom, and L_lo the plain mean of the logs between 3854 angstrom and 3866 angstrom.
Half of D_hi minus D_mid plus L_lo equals 1.36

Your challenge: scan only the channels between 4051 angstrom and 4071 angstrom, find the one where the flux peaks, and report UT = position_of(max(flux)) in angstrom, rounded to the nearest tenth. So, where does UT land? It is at 4052.5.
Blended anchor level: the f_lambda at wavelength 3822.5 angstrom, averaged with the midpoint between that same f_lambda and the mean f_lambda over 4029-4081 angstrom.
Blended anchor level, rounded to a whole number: 17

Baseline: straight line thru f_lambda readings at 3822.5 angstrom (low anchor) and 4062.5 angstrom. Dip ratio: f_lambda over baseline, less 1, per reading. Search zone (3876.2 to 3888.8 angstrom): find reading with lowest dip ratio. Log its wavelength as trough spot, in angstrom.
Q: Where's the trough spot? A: 3887.5 angstrom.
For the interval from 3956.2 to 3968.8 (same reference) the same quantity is 3967.5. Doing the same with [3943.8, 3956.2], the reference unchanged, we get 3945.0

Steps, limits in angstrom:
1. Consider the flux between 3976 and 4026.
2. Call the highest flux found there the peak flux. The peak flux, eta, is 17.45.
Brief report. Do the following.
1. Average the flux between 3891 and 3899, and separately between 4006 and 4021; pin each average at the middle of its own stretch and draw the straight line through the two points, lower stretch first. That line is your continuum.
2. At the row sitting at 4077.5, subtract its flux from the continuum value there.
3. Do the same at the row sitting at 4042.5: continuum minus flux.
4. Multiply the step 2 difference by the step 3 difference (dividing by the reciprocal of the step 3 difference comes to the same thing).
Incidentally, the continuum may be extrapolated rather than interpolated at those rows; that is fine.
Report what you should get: 1.3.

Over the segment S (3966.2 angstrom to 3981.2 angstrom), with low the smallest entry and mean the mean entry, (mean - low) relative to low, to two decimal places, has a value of 1.23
